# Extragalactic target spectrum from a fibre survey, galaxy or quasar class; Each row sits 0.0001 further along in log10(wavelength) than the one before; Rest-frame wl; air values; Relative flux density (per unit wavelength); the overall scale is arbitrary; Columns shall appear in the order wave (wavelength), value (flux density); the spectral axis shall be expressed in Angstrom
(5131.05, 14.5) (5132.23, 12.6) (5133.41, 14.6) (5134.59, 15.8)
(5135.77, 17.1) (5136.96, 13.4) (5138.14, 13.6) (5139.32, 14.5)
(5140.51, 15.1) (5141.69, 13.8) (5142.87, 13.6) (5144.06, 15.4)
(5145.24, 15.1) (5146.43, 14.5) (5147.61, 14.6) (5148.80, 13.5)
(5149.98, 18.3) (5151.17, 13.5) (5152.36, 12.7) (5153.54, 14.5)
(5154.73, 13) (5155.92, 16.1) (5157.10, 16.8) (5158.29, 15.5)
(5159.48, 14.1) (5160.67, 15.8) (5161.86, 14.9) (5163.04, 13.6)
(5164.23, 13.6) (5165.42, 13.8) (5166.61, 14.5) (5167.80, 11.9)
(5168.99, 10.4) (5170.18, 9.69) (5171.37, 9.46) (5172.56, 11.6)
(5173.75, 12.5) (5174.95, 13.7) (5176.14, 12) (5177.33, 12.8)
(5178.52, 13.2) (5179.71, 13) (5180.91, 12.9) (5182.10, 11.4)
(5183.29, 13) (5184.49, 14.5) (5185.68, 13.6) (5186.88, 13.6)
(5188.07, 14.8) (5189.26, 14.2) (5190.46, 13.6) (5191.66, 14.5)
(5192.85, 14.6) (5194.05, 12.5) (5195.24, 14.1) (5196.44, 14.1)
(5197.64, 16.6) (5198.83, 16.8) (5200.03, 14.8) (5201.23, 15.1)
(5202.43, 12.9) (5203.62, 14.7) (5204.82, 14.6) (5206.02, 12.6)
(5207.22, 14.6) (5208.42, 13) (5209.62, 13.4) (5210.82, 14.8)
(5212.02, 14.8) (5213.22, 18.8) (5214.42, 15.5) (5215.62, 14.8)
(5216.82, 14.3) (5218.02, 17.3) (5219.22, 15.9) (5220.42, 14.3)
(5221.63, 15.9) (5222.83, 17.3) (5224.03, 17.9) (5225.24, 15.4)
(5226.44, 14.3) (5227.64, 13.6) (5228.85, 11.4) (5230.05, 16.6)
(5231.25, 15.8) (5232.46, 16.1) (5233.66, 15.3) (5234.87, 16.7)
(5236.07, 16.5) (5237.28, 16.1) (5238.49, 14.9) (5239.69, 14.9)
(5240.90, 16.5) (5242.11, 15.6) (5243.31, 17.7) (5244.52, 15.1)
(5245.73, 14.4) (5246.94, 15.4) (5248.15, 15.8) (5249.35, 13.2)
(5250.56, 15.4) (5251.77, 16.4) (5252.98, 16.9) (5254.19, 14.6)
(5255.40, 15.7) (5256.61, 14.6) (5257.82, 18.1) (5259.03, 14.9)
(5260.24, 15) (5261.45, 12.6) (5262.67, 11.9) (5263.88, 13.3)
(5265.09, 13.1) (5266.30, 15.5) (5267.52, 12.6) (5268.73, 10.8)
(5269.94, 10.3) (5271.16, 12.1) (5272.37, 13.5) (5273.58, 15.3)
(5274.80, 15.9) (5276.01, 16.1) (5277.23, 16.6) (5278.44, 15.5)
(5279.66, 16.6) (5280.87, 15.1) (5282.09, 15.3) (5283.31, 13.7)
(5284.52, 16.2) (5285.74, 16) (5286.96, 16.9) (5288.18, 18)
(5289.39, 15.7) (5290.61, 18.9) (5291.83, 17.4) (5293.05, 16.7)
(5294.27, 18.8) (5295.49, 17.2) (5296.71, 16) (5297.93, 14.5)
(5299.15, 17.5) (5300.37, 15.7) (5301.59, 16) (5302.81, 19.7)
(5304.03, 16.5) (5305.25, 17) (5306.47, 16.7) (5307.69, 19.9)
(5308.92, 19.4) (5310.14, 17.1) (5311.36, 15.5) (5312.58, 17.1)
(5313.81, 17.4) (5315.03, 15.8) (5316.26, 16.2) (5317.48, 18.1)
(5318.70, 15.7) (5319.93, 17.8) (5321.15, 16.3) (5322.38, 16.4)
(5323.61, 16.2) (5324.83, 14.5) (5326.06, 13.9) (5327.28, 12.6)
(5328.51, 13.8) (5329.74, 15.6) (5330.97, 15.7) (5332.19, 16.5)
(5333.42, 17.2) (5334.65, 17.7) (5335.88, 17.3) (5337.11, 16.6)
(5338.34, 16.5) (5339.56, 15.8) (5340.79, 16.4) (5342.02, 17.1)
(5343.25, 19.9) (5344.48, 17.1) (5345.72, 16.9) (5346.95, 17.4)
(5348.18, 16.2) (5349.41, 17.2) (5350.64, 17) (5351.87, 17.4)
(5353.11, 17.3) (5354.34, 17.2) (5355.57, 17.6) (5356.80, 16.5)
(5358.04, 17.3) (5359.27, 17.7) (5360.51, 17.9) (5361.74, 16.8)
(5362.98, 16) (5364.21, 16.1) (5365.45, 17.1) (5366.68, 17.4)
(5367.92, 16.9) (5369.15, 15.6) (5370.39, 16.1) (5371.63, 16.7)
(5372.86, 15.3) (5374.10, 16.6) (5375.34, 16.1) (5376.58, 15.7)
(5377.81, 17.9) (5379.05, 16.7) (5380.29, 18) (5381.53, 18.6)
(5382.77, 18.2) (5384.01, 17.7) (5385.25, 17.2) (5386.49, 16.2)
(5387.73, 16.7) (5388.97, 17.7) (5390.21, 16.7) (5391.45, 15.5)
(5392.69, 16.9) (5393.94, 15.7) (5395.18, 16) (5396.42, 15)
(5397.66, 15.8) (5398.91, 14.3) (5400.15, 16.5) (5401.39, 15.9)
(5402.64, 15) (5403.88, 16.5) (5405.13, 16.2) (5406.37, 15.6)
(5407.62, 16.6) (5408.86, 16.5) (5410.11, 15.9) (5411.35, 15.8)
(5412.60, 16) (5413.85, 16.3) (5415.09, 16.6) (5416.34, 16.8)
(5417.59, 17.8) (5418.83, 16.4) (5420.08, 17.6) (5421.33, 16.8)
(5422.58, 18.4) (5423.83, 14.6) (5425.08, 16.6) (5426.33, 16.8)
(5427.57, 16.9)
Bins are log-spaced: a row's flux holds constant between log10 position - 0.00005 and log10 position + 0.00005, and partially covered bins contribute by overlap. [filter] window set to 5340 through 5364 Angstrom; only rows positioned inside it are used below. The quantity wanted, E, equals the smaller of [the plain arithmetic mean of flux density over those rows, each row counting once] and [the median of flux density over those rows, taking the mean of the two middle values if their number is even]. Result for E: 17.2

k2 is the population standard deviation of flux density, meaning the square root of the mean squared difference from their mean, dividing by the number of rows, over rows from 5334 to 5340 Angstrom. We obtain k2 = 0.7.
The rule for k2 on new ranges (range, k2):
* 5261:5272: 1.4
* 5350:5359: 0.3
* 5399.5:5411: 0.5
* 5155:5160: 1.0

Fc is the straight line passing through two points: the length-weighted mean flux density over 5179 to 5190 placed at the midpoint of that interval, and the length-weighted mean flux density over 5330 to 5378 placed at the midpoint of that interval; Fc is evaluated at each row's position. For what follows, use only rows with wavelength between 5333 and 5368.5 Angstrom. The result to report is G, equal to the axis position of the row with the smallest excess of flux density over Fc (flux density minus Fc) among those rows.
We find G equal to 5362.98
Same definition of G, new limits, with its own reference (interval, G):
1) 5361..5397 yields 5396.42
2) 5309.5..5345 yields 5327.28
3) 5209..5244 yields 5228.85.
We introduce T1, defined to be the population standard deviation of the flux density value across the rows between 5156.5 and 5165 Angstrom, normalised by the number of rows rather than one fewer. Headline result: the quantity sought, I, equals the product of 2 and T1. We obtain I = 2.24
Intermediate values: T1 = 1.12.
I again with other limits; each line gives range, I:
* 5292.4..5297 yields 2.06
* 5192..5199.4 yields 3.01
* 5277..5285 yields 1.90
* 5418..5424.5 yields 2.56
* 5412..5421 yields 1.25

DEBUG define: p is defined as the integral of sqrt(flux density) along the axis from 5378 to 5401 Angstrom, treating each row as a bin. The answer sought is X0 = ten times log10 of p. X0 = 20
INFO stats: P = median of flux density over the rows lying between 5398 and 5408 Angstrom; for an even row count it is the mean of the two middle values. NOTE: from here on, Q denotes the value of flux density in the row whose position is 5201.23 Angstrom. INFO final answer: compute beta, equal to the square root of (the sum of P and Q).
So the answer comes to 5.58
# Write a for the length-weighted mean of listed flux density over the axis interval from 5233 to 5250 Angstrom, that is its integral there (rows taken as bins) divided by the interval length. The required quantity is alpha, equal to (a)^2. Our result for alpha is 243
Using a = 15.6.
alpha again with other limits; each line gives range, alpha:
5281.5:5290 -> 255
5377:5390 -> 304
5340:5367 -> 294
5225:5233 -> 216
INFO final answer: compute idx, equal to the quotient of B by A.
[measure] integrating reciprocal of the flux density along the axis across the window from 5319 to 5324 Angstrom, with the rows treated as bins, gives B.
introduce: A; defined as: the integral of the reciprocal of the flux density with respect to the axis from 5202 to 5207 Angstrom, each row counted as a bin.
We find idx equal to 0.82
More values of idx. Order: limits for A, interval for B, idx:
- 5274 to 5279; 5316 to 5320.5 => 0.85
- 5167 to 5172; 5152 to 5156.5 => 0.67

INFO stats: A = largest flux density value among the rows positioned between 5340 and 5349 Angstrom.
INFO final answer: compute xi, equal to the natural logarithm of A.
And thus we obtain 2.99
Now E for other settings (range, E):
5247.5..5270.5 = 14.2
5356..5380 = 16.7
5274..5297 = 16.2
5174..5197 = 13.5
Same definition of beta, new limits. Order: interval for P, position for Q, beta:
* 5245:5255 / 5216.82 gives 5.45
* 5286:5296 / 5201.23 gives 5.69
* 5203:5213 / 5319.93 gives 5.69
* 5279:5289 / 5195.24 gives 5.50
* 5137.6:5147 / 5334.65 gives 5.67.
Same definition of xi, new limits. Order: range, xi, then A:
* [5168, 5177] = 2.62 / 13.7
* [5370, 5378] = 2.88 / 17.9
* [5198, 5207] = 2.82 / 16.8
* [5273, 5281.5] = 2.81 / 16.6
